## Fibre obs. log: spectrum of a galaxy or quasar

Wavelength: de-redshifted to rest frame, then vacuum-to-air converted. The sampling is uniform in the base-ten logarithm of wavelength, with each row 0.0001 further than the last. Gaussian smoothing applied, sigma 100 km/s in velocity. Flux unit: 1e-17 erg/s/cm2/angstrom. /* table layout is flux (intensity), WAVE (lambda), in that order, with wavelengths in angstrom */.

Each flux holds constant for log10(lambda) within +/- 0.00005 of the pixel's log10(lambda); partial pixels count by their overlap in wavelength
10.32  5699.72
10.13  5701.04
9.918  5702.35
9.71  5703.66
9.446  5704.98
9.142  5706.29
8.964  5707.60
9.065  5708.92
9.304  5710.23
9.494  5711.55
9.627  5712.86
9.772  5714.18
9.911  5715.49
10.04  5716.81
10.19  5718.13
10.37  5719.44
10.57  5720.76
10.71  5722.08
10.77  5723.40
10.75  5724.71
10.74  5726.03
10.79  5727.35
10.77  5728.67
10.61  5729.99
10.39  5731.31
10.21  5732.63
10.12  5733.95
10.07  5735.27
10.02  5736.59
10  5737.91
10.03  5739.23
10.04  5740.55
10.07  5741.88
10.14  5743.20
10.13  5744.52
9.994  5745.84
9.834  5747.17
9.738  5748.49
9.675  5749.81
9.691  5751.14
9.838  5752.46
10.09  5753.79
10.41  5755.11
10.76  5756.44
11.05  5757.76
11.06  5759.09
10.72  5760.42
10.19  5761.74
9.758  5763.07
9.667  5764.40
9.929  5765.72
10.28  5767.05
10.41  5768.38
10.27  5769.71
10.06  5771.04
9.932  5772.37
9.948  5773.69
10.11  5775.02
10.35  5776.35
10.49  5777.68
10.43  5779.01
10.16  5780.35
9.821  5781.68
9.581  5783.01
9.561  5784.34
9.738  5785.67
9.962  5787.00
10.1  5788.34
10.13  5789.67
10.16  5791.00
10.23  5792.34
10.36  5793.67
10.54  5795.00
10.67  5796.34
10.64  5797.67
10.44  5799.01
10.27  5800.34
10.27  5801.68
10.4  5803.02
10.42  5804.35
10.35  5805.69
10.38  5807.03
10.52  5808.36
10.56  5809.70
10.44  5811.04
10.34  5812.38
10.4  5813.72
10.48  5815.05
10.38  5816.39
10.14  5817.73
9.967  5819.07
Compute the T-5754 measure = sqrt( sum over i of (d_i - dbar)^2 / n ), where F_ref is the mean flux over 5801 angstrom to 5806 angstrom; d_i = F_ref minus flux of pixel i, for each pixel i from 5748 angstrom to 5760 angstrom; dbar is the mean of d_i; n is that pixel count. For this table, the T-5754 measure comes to 0.55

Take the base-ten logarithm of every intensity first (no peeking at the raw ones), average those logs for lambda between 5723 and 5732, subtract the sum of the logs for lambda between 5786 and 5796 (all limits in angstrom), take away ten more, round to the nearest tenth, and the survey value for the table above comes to -16.0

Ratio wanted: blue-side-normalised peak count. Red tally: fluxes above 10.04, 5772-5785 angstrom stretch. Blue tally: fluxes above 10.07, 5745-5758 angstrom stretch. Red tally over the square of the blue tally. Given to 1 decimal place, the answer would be 0.3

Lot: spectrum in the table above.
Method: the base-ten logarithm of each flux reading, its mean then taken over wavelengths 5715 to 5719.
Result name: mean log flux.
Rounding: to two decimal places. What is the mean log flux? 1.00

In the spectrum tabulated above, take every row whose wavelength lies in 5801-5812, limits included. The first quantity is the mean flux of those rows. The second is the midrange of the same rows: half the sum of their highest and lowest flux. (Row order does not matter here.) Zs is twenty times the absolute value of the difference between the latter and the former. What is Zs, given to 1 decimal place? 0.1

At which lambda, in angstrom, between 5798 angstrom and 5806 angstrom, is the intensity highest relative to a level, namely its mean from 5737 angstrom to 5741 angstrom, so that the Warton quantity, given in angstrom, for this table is 5799.01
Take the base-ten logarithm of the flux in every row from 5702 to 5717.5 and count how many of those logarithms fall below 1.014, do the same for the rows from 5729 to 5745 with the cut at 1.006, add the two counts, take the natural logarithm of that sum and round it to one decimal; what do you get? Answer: 3.0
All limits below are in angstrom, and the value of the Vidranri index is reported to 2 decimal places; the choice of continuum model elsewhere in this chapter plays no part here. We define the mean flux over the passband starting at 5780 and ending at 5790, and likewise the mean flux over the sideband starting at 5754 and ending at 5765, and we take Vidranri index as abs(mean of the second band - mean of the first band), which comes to 0.57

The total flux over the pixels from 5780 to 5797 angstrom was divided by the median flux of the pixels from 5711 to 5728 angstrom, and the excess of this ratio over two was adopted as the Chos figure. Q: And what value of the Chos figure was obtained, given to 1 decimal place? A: 10.6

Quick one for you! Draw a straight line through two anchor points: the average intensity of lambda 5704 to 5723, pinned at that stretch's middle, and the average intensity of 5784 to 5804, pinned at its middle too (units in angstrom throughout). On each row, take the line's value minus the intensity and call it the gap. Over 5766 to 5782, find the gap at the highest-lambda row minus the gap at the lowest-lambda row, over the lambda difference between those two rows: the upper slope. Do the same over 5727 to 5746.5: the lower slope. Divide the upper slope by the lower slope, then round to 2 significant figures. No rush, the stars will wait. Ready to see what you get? 0.76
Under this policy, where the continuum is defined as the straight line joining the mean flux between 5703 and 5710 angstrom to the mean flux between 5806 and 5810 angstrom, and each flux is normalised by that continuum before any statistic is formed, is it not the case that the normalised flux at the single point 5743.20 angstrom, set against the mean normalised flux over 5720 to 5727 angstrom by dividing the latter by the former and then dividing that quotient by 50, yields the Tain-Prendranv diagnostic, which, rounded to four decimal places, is 0.0216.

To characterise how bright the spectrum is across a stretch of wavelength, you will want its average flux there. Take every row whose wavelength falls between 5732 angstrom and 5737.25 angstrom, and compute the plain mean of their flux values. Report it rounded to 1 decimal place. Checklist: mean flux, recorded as 10.1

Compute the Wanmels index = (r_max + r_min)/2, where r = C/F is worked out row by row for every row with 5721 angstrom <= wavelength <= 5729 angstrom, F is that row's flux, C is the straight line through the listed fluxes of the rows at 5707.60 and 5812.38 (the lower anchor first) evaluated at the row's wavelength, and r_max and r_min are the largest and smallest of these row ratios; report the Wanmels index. 0.855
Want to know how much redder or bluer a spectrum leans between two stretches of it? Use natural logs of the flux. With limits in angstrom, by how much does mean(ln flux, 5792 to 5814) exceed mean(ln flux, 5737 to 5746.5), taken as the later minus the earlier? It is 0.04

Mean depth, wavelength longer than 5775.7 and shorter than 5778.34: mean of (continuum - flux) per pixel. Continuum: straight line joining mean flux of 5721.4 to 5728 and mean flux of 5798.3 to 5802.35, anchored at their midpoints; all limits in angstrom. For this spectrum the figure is 0.0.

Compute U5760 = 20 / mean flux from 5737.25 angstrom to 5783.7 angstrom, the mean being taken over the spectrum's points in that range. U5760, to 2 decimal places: 1.97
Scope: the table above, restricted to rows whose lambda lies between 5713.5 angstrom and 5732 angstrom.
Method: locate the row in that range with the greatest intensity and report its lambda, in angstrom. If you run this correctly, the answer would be 5727.35 angstrom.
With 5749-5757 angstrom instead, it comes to 5756.44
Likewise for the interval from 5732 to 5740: 5732.63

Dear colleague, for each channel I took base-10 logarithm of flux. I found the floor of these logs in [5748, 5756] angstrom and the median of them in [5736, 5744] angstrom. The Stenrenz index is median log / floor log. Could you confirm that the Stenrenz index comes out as 1.02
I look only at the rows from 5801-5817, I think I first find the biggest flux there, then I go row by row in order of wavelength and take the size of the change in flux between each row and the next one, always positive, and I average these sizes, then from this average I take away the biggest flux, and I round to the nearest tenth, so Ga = -10.5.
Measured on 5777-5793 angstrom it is -10.3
